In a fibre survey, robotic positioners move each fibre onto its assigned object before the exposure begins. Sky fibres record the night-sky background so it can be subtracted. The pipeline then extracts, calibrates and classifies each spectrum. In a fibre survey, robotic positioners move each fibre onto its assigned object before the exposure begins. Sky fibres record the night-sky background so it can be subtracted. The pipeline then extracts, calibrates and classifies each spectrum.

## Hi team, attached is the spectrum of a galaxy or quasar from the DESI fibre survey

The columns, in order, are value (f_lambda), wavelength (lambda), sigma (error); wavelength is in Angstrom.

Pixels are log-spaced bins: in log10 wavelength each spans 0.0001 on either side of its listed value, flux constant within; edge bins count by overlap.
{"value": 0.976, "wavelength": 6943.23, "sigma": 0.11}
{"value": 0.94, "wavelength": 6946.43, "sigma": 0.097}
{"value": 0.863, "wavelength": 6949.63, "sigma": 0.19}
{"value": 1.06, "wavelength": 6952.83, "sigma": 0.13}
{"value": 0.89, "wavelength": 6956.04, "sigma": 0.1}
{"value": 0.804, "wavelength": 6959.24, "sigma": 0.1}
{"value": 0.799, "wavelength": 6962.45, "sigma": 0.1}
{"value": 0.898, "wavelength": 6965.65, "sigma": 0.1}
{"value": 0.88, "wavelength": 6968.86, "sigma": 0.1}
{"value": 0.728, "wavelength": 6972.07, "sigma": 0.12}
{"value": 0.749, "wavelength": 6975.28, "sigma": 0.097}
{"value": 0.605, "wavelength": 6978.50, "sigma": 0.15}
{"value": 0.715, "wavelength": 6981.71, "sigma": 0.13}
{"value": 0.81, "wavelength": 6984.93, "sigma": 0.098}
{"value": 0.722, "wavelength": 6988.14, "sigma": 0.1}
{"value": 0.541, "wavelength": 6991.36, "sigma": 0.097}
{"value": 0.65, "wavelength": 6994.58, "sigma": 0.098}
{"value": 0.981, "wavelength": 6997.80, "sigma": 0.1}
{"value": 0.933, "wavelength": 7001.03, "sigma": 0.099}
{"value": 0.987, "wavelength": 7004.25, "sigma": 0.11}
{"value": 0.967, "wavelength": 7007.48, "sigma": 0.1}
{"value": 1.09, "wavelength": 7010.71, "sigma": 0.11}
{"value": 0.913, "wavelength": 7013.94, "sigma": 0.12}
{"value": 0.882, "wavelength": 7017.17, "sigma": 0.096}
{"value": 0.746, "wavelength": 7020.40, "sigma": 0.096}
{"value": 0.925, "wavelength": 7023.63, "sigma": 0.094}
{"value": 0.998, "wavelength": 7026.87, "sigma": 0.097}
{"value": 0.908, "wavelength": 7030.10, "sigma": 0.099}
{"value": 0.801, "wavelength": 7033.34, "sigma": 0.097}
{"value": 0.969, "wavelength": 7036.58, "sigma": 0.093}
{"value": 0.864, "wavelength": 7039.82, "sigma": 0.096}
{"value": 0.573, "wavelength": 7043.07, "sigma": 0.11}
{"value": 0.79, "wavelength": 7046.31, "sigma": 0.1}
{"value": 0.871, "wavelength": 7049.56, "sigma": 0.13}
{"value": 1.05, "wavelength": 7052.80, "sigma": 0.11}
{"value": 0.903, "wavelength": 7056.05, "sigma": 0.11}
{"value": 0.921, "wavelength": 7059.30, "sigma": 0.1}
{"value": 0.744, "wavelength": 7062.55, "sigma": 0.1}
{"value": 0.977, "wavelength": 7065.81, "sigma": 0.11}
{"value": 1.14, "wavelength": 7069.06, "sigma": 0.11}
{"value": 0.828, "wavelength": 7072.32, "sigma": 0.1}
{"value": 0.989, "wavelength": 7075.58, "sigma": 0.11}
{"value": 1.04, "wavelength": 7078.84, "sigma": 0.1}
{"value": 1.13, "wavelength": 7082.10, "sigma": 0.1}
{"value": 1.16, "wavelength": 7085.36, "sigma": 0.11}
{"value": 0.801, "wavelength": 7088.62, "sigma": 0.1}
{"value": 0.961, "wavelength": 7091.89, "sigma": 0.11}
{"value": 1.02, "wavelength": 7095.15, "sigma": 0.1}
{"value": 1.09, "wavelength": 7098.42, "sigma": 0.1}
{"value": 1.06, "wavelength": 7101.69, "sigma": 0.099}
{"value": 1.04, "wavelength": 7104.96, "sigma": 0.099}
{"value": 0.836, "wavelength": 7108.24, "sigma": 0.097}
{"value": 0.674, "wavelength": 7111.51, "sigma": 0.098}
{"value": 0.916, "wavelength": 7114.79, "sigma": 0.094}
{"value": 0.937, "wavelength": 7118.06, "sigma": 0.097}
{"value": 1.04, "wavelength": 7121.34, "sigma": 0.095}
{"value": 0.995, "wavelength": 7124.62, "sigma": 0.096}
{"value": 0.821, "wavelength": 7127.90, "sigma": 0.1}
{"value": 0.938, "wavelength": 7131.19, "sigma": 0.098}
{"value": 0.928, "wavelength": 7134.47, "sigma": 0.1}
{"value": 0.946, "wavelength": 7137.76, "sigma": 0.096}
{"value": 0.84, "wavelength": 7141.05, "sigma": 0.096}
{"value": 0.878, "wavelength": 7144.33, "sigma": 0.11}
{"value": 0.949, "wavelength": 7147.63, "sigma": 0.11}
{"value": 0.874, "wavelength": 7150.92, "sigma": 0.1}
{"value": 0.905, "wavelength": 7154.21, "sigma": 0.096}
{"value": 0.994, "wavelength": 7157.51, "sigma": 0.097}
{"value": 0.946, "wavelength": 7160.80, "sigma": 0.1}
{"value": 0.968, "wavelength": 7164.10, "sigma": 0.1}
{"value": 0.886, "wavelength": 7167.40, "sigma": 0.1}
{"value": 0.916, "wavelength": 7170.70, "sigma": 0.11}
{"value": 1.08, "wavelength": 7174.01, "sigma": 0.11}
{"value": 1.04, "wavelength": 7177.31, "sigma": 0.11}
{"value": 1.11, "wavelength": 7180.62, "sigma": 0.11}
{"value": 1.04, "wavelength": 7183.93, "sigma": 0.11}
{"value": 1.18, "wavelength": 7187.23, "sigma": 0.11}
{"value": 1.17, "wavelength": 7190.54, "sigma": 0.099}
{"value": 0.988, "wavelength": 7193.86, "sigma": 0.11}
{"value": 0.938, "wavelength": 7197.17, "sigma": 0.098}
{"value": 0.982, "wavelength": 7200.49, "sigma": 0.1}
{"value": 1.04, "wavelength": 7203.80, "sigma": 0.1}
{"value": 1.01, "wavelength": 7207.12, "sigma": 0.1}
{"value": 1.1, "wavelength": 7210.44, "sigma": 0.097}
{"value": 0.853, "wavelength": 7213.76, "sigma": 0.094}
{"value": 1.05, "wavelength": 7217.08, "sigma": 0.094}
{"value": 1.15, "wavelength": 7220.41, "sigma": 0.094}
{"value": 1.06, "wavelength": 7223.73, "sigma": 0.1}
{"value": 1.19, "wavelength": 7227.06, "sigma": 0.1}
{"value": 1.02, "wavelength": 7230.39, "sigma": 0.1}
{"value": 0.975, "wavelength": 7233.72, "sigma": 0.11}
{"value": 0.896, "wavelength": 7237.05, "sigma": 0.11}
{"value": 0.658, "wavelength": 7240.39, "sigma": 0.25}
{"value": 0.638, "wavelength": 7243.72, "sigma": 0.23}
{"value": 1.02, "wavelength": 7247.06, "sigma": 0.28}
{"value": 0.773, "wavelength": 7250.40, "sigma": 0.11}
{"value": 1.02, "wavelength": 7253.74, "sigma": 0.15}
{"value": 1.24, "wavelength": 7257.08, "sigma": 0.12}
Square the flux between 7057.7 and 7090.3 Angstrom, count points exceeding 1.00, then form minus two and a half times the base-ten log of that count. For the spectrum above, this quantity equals -1.5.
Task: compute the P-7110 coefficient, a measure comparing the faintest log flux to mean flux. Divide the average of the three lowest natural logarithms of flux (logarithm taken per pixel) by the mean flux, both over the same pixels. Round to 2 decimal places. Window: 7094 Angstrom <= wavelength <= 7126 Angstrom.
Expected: -0.23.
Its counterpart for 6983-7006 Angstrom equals -0.57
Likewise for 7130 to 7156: -0.16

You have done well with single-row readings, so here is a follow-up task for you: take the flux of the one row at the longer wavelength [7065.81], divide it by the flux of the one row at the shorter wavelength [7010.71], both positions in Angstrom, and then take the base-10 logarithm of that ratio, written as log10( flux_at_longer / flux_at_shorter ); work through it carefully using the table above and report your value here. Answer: -0.048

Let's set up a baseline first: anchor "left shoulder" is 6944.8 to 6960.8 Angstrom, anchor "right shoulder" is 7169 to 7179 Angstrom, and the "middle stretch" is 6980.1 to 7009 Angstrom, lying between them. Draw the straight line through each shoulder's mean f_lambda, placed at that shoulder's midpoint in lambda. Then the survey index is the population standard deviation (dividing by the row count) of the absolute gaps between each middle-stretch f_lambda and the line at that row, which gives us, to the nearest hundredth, 0.12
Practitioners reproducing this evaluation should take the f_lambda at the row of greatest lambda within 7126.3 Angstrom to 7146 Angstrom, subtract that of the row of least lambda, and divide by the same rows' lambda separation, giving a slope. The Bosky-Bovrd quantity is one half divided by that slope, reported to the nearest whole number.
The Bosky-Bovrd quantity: 144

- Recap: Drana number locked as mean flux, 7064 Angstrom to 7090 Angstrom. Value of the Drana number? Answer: 1.01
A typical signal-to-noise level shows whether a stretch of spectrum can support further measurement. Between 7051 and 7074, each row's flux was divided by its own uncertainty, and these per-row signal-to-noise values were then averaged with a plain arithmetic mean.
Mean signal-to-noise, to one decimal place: 8.8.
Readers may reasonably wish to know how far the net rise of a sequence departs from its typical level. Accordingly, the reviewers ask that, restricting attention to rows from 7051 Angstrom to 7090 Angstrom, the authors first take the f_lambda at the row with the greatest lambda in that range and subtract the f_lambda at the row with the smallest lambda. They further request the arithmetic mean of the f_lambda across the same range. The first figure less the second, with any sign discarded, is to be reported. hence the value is 1.2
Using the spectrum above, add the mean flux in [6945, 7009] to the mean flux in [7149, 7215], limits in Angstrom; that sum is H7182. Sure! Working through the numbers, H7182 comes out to 1.827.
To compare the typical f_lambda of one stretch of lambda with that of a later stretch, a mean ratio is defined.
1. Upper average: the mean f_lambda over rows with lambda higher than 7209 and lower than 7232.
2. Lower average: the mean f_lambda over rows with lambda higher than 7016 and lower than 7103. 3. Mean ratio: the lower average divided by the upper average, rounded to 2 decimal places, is 0.88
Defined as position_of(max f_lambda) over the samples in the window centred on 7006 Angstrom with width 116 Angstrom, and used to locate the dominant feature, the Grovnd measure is 7010.71 Angstrom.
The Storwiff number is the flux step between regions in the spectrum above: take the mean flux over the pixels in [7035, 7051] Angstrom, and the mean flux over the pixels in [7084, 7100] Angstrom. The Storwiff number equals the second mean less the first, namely 0.19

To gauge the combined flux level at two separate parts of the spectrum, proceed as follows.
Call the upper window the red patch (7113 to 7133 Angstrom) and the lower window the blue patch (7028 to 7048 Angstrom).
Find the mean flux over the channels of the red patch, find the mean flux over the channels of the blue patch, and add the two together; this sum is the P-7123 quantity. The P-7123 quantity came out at 1.76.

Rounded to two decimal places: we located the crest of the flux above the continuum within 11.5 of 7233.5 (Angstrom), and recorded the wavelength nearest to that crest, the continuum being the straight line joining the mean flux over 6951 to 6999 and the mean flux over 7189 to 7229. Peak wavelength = 7227.06 Angstrom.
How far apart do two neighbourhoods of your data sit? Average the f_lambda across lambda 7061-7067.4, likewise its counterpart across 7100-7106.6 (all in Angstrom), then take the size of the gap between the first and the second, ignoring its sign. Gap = 0.190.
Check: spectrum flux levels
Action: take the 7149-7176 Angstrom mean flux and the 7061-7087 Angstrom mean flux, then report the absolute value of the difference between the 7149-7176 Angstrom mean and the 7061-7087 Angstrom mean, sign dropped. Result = 0.05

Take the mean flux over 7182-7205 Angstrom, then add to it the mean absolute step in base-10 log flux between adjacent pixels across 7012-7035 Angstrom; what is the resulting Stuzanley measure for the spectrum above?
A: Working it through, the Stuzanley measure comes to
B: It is 1.10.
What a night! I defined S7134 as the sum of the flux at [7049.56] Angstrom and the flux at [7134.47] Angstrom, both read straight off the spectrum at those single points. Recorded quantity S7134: 1.80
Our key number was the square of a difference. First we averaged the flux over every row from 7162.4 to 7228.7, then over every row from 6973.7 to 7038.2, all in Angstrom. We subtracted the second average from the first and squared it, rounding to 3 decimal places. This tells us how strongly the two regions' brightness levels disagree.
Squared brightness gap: 0.037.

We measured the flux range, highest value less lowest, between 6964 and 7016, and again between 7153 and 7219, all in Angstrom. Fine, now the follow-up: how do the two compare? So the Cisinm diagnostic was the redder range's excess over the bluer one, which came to -0.22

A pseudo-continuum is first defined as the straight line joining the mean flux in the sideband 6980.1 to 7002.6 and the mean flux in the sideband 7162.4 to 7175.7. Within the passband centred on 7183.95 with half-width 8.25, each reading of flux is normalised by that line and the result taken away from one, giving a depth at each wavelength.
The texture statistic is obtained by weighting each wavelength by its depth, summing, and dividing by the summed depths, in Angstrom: 7185.4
